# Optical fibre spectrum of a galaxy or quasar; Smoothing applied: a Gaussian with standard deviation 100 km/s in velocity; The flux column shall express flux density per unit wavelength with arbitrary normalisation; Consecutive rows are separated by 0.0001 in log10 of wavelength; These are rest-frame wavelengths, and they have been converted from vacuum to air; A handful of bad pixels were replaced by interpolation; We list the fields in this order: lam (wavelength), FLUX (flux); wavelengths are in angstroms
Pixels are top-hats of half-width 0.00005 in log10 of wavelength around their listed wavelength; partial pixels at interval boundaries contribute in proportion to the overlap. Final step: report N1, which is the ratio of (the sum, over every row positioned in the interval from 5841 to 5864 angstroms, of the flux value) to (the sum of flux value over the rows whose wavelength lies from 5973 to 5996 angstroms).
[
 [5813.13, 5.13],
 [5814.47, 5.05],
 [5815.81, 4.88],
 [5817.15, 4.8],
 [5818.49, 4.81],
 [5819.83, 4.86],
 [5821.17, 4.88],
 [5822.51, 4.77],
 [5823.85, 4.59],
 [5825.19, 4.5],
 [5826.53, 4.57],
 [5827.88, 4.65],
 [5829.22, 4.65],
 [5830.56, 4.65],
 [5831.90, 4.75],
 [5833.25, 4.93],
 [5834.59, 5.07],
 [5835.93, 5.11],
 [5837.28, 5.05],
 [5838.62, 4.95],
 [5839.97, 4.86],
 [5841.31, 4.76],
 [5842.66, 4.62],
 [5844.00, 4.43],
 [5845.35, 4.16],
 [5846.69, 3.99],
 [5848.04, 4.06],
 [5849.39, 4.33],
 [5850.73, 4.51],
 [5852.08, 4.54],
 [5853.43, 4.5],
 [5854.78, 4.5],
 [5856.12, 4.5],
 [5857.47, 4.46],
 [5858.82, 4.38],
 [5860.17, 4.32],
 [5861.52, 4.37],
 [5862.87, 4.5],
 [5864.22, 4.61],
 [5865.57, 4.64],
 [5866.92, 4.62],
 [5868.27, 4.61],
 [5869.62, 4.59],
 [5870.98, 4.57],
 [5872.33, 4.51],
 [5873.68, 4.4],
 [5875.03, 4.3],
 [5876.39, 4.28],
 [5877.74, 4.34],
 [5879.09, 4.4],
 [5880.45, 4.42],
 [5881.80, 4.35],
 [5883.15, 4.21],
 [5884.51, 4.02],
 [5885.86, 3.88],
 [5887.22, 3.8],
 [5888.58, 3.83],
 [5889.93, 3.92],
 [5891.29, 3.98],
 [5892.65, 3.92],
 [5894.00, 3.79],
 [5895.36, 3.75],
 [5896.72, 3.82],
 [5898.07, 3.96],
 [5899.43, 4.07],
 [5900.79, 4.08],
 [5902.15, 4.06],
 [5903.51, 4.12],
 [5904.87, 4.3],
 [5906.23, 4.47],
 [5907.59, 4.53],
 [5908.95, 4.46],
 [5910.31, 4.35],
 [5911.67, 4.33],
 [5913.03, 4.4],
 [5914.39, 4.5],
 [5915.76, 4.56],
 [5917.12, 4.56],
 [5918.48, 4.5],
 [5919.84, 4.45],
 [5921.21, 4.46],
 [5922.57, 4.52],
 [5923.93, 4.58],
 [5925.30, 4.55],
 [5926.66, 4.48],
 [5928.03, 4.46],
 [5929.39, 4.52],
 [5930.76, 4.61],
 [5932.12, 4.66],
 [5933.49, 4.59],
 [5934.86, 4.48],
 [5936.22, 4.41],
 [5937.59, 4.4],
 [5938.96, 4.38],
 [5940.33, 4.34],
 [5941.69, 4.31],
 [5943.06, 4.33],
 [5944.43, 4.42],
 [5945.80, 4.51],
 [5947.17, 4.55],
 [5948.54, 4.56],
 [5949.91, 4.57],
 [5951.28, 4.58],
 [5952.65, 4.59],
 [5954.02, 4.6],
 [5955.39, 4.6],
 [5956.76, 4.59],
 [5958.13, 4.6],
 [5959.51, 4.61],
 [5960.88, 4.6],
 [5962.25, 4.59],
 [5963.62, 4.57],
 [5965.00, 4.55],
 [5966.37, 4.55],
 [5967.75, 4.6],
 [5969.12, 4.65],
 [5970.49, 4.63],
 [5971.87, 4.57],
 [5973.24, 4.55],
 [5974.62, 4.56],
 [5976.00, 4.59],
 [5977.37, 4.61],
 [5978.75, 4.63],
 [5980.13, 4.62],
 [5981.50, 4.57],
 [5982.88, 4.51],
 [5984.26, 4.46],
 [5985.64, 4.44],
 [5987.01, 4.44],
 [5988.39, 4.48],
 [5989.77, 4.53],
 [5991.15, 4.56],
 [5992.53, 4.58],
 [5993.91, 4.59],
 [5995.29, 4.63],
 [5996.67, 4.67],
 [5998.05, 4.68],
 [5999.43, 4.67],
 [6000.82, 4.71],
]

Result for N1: 0.97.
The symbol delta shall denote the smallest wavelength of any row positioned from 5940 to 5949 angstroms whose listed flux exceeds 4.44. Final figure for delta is 5945.80 angstroms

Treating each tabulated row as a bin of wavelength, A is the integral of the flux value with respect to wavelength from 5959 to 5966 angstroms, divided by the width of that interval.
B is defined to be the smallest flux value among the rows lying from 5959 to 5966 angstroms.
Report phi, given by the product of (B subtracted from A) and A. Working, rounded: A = 4.585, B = 4.55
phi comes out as 0.16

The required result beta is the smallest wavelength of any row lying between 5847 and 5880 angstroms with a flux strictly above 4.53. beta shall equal 5852.08 angstroms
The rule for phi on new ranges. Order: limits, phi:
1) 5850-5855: 0.05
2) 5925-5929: 0.17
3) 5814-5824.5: 1.14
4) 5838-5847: 2.59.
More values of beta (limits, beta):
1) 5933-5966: 5933.49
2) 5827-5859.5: 5827.88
